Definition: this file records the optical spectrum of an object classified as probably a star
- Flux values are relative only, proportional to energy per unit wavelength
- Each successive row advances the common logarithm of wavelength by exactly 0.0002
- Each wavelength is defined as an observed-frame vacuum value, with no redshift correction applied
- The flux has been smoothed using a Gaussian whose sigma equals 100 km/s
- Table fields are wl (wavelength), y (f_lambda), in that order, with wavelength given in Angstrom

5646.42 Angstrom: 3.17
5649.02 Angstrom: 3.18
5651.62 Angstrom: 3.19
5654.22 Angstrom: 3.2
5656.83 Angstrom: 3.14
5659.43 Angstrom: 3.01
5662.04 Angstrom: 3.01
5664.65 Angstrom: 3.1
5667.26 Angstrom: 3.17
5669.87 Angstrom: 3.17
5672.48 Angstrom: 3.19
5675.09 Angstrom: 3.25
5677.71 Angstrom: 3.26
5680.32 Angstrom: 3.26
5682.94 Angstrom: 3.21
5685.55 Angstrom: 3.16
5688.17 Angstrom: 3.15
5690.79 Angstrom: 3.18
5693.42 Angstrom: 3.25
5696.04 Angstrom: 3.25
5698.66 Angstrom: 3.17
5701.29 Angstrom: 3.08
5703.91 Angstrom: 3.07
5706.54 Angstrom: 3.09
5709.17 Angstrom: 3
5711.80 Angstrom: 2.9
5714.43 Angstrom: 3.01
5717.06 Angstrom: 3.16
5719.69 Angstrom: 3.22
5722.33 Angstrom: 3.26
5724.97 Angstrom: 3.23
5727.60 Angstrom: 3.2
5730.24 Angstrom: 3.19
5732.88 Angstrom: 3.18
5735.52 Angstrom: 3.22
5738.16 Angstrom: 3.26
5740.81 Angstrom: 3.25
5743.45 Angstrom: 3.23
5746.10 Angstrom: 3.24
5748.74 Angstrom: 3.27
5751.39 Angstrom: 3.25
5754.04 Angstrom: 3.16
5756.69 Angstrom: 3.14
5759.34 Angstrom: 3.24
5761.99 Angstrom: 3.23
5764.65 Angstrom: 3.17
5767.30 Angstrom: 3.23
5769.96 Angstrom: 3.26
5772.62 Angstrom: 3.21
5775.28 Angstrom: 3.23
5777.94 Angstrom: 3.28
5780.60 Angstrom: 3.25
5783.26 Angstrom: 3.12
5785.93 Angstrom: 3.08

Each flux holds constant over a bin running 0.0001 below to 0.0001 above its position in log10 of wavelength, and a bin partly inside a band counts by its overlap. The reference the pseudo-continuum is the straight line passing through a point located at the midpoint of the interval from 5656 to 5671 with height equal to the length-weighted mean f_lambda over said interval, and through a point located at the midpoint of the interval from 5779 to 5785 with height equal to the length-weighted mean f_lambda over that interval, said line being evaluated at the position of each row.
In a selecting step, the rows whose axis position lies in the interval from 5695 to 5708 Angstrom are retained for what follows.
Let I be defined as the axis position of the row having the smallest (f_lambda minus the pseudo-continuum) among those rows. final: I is 5703.91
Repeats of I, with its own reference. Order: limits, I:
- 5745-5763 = 5756.69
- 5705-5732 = 5711.80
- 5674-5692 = 5688.17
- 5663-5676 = 5664.65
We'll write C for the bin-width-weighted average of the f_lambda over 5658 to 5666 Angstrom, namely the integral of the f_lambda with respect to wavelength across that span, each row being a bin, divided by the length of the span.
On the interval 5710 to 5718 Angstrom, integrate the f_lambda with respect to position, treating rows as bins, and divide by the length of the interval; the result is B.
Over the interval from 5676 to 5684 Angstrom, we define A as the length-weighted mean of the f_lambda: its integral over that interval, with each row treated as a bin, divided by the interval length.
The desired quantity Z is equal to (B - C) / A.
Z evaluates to -0.008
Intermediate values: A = 3.24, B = 3.02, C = 3.04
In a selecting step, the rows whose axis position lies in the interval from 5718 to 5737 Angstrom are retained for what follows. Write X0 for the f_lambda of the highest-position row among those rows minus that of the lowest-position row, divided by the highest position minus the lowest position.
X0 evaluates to 0.000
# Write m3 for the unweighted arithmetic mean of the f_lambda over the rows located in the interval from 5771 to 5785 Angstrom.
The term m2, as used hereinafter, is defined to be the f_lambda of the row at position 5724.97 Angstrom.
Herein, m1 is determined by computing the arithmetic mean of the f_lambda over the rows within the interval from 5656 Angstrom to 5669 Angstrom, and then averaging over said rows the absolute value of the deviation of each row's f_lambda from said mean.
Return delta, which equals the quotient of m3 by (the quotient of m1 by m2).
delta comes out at 171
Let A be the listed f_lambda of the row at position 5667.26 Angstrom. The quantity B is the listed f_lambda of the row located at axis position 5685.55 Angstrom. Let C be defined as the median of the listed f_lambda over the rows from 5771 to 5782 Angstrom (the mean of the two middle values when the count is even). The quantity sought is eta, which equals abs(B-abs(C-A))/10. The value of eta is 0.309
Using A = 3.17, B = 3.16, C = 3.24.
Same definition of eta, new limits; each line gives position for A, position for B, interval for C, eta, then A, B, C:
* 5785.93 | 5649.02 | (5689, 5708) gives 0.309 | 3.08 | 3.18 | 3.17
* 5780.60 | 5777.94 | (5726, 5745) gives 0.325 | 3.25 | 3.28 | 3.22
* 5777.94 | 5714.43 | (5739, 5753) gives 0.298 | 3.28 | 3.01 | 3.25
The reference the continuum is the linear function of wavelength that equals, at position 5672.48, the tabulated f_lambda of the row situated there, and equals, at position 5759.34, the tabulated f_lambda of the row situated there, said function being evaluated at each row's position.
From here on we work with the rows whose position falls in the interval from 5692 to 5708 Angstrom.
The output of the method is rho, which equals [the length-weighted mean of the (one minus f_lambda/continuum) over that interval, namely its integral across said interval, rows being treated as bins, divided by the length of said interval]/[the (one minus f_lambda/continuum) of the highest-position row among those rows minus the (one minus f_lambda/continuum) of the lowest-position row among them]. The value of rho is 0.3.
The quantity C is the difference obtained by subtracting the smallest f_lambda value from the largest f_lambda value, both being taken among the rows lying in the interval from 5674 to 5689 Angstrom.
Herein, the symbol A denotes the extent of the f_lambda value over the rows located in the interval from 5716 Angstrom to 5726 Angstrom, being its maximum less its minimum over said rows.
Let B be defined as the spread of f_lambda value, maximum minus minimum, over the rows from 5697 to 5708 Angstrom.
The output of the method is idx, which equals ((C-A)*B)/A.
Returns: 0.01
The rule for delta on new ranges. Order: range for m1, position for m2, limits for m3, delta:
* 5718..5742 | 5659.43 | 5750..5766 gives 406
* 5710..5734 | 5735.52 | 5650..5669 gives 116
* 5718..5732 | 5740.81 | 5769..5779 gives 527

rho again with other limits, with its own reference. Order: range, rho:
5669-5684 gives 1.0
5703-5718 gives -2.1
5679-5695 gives -0.2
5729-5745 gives -0.2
